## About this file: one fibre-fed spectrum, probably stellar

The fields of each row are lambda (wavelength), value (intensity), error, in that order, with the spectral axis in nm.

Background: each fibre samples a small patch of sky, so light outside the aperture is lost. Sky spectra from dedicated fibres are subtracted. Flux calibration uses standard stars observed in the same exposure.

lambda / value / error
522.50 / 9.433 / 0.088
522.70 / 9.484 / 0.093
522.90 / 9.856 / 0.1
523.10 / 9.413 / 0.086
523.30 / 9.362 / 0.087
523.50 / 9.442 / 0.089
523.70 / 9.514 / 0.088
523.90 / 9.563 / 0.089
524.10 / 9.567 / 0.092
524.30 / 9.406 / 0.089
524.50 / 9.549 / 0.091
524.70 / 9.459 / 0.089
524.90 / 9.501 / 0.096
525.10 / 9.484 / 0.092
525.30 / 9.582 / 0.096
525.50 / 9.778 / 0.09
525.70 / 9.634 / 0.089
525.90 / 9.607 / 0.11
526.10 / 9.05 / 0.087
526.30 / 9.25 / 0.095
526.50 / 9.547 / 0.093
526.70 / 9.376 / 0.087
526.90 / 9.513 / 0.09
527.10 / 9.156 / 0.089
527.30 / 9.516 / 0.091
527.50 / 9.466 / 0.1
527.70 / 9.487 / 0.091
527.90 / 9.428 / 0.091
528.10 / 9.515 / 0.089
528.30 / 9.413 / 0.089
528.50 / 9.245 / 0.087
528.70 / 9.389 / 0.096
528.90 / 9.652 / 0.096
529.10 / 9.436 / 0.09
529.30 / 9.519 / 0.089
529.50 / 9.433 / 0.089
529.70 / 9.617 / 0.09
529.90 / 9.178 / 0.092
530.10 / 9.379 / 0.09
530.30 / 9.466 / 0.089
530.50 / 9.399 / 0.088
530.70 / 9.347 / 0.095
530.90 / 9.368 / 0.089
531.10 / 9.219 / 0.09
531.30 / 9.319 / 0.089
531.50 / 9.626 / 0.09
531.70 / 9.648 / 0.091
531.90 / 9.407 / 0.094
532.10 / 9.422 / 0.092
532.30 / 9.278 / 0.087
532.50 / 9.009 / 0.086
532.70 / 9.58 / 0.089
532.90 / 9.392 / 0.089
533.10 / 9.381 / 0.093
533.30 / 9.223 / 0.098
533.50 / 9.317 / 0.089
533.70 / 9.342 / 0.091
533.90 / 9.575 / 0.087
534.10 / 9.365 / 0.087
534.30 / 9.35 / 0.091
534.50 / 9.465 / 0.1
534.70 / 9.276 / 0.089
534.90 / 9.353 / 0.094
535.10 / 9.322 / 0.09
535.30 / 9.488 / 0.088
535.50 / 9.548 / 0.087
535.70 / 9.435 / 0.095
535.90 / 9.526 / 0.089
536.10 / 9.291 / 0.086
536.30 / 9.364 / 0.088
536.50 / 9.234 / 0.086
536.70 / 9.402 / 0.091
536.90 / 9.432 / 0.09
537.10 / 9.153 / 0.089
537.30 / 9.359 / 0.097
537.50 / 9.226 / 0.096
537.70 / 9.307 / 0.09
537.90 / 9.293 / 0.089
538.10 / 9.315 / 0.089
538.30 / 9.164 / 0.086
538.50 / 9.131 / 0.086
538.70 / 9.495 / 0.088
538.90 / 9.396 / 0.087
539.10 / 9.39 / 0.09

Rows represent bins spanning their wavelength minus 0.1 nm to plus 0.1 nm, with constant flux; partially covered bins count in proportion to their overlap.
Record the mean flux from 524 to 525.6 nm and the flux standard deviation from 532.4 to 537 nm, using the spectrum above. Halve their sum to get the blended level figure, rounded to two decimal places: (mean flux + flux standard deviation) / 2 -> 4.83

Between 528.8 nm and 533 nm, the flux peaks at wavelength 528.90 nm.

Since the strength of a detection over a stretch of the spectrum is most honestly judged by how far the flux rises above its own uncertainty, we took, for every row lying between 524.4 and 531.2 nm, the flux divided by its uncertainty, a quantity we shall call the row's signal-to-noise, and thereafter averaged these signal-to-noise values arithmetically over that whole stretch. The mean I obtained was 103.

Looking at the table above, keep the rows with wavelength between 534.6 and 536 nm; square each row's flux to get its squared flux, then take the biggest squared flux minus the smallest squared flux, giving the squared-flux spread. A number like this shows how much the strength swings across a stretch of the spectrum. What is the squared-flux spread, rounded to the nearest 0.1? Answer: 5.1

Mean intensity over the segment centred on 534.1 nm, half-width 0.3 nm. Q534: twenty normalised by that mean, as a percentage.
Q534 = 212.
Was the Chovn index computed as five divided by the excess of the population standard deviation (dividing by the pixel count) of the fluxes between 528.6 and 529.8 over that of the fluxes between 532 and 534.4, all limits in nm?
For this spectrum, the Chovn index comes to -108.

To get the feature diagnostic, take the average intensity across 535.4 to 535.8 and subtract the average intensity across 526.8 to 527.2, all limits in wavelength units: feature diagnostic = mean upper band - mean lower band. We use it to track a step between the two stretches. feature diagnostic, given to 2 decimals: 0.16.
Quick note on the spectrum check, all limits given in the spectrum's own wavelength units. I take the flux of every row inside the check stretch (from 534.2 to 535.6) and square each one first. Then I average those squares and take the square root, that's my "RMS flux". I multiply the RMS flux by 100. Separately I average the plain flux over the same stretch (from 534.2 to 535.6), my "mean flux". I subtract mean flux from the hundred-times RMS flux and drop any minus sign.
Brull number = 931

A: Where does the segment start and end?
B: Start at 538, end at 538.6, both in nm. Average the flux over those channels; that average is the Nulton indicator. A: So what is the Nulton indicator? 9.20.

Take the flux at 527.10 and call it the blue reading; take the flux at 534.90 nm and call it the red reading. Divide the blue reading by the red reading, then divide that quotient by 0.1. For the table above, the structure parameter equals 9.8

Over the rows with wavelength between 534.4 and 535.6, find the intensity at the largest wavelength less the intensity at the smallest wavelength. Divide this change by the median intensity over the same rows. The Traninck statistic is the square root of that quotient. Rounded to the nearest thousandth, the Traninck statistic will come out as 0.094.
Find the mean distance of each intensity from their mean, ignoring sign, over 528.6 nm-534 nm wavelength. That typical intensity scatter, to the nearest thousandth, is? 0.113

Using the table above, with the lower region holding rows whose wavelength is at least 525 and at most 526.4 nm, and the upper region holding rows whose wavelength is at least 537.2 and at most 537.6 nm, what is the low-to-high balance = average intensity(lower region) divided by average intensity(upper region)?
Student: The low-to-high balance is 1.02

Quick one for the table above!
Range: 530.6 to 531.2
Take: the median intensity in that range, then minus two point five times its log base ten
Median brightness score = -2.43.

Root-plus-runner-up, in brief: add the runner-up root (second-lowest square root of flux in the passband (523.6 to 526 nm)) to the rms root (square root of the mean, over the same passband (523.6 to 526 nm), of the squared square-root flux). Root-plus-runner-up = 6.17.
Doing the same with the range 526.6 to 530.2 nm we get 6.10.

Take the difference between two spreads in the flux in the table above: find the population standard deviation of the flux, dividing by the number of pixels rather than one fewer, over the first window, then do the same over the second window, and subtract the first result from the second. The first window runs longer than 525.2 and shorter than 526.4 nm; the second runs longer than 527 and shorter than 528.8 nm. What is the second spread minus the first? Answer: -0.13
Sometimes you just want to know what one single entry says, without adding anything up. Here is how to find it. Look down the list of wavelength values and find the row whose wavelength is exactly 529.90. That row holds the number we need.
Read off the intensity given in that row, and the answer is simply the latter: 9.178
